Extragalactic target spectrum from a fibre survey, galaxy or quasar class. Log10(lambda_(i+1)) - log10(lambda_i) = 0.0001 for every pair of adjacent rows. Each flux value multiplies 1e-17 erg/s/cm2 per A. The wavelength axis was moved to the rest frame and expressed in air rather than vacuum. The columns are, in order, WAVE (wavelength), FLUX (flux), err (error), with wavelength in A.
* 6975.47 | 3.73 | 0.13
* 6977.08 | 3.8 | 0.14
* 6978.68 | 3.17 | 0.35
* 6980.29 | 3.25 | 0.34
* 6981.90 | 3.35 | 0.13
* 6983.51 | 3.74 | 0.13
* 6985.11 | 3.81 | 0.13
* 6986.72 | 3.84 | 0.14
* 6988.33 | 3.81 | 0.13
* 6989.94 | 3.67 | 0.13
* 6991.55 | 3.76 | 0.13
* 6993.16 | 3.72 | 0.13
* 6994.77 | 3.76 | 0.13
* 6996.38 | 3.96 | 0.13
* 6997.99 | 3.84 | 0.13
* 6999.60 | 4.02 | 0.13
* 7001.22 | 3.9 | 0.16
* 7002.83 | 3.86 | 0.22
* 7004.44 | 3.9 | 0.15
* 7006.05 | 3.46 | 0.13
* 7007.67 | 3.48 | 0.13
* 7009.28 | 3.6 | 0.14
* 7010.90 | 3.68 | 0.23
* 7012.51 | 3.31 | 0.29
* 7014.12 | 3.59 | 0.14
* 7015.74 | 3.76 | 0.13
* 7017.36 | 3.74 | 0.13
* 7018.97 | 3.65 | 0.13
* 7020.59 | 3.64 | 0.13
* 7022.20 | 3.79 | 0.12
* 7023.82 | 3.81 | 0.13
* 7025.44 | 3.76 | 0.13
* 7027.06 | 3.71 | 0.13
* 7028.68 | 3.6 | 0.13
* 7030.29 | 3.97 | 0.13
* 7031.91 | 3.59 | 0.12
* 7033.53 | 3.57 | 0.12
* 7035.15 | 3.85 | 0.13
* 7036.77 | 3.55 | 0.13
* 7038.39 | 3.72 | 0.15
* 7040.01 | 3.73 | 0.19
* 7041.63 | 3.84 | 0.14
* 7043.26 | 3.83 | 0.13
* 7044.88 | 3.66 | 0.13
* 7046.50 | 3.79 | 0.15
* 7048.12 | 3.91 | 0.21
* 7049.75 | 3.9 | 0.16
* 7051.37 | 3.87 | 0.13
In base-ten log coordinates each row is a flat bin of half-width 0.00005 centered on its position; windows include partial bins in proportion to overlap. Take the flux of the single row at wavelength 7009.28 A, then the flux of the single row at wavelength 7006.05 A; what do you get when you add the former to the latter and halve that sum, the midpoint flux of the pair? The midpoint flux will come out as 3.53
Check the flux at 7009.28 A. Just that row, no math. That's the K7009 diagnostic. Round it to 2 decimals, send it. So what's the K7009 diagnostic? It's 3.60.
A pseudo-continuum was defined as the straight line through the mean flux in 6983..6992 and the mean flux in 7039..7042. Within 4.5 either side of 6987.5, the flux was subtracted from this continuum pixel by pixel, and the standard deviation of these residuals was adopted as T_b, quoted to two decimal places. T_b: 0.06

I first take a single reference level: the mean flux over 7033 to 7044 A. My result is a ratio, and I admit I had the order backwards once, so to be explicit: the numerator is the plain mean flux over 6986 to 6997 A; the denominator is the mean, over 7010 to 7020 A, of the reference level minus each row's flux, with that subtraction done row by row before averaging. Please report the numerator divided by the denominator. 36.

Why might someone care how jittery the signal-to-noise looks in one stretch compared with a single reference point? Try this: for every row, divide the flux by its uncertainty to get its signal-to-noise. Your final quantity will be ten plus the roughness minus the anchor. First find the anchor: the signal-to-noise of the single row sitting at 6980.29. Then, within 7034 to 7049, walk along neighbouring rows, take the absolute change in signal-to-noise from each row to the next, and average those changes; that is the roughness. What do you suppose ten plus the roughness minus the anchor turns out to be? 4.3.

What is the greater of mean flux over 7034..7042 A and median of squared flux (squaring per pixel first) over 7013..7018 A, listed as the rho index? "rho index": 14.0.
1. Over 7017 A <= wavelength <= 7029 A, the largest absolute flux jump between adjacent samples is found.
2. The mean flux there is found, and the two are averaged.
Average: 1.93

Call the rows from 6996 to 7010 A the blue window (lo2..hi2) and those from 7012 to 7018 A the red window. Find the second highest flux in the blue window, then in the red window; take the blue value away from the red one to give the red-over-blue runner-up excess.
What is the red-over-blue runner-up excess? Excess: -0.22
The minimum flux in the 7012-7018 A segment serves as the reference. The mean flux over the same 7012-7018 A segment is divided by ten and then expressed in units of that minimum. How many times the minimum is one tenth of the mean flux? 0.109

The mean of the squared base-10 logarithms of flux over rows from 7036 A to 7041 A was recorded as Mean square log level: 0.318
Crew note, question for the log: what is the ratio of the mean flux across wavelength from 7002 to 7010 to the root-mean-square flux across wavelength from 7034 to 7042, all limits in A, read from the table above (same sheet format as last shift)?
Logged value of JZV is 0.98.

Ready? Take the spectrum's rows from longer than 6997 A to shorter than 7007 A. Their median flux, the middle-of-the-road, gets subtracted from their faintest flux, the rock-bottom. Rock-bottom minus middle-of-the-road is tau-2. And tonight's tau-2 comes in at -0.42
